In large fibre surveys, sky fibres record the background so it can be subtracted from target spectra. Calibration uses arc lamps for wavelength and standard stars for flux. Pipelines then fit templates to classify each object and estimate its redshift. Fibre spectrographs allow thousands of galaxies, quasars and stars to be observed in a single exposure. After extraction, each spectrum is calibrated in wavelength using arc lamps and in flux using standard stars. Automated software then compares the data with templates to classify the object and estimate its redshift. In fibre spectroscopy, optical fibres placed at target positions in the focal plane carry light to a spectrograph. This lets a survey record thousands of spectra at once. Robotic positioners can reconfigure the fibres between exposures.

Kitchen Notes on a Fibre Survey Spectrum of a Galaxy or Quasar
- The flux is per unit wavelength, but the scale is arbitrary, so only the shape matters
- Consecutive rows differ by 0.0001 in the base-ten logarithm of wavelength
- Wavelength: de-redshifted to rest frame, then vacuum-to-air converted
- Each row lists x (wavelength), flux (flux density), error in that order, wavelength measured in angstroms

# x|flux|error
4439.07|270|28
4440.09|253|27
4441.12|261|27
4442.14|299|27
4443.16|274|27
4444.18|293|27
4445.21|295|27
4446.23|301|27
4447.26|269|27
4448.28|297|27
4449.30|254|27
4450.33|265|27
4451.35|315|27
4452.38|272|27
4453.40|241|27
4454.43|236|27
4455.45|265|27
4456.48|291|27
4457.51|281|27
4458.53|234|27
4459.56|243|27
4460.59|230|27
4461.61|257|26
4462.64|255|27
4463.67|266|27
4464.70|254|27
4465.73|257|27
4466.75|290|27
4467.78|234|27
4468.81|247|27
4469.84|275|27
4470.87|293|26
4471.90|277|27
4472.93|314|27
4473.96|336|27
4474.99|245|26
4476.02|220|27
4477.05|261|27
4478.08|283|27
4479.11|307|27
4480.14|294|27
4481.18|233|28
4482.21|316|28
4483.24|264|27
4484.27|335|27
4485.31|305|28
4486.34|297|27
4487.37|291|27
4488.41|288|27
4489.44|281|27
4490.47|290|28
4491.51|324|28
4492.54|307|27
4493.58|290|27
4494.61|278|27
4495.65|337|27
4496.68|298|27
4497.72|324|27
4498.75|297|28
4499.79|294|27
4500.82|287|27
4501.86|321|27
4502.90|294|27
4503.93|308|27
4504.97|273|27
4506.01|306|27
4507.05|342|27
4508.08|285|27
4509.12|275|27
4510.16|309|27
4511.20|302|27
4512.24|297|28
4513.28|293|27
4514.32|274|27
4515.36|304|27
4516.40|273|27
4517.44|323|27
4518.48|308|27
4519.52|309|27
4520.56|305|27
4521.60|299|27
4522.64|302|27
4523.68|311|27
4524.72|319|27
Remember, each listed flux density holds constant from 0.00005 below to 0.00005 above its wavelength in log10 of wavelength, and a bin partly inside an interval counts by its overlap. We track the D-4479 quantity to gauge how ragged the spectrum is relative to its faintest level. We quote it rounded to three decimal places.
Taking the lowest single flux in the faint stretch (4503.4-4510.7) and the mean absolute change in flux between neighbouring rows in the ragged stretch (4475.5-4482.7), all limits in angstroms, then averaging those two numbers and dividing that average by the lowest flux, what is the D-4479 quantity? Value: 0.574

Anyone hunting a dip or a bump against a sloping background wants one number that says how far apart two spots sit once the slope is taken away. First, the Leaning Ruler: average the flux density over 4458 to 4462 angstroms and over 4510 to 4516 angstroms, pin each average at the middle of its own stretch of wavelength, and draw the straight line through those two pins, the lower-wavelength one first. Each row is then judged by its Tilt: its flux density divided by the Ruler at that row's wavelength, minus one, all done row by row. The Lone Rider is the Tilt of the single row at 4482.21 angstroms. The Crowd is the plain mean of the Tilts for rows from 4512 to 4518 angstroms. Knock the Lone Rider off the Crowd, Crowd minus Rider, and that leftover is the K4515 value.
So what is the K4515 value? -0.21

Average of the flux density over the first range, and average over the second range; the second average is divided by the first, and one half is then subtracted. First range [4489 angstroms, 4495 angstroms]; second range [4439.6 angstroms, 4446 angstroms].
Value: 0.45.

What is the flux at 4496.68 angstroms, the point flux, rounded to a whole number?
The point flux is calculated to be 298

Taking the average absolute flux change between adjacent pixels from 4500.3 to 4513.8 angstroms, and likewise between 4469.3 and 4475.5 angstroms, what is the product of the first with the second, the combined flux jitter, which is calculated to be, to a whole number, 908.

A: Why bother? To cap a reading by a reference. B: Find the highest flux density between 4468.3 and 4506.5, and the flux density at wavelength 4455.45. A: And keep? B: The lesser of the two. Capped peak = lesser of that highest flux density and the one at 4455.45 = 265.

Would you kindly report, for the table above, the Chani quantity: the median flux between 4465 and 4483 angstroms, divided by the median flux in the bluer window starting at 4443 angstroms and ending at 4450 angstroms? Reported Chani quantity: 0.95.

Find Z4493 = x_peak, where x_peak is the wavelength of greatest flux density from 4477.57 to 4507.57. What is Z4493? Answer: 4507.05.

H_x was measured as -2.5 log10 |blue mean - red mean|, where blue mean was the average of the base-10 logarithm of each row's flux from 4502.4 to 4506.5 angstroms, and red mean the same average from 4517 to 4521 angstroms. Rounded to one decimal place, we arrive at 4.1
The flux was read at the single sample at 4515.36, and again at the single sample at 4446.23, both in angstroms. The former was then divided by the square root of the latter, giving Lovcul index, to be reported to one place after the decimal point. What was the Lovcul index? 17.5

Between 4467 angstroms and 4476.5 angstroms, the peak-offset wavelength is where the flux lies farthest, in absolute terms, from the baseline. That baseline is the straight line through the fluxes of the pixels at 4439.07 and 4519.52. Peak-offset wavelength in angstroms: 4476.02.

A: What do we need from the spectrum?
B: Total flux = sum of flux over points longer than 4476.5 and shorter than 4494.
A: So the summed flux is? 4966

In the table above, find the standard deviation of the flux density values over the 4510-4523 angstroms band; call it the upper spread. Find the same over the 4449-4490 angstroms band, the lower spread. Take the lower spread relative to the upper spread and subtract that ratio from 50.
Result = 47.8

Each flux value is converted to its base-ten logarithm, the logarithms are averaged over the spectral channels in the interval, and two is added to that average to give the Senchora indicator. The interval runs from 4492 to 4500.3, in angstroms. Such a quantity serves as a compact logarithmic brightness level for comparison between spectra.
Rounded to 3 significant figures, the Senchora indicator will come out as 4.48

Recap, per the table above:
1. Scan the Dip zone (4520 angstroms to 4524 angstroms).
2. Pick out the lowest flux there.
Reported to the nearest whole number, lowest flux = 299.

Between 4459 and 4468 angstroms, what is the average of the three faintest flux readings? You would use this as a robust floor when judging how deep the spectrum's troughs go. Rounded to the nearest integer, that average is 236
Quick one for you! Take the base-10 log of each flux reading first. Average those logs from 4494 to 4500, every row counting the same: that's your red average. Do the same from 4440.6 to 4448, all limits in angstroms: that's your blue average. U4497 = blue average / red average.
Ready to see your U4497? 0.99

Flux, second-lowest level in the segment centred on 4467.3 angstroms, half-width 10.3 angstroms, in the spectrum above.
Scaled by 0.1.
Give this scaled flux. 23.0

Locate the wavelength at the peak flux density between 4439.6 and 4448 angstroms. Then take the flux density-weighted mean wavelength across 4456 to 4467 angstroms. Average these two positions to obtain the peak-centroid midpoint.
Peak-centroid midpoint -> 4453.9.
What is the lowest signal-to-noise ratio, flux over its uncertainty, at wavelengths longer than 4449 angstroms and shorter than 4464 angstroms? 8.5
